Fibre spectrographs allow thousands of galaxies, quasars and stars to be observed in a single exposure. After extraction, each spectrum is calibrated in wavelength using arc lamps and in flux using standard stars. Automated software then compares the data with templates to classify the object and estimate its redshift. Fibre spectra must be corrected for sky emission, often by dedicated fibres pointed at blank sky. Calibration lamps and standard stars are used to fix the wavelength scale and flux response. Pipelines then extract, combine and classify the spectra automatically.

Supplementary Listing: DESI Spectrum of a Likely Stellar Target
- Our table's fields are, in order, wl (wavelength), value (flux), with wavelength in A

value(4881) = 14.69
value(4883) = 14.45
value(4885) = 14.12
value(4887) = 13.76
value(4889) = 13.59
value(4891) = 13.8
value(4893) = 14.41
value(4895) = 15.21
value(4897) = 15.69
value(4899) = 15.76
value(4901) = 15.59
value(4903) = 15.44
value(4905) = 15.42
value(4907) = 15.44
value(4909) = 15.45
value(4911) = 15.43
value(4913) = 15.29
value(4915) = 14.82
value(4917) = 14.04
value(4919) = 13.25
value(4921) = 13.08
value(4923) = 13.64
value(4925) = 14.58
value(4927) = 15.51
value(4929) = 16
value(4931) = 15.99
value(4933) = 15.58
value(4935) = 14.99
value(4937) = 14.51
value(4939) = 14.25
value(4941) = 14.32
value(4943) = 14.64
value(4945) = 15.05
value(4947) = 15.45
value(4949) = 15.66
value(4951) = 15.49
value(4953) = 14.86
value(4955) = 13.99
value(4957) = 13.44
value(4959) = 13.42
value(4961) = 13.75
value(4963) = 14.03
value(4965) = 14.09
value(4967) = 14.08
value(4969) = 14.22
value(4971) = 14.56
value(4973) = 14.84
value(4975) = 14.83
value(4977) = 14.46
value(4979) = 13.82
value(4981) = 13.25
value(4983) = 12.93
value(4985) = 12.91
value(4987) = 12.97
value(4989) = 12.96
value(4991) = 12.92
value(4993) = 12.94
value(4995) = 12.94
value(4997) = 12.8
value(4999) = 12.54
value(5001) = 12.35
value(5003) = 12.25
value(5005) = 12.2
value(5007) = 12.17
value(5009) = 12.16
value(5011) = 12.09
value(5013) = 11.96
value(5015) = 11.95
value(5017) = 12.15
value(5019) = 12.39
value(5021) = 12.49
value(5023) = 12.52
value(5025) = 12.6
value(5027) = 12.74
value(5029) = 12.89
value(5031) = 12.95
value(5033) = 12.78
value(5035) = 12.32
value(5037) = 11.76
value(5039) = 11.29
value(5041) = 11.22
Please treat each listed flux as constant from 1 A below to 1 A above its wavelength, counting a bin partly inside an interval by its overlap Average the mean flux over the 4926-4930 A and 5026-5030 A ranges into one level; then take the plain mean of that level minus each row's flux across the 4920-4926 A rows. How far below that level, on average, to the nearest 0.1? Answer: 0.5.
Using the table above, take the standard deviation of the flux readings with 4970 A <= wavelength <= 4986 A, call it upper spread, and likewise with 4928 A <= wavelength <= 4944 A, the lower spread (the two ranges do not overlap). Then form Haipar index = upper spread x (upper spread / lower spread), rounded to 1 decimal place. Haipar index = 0.9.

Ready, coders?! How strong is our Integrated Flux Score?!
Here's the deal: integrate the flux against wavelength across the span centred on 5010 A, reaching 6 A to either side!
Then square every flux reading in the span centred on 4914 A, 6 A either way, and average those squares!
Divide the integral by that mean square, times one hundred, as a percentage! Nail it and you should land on 66.8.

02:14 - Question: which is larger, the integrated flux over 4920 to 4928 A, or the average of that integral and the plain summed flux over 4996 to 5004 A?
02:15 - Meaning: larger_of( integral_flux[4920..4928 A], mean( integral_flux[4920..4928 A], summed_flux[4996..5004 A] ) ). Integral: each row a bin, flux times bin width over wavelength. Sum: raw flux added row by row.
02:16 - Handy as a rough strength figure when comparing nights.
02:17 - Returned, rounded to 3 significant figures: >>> 114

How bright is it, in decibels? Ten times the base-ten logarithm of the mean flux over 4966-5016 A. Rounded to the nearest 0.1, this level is 11.2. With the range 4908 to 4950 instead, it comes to 11.7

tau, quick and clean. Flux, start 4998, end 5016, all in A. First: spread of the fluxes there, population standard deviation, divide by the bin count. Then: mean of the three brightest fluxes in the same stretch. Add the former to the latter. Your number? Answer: 13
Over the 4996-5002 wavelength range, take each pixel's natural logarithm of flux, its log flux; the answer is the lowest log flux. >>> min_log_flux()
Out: 2.51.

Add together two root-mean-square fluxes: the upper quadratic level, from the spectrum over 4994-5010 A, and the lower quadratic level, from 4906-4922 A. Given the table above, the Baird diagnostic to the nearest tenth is 27.1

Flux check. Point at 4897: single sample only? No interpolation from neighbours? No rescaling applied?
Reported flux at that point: 15.69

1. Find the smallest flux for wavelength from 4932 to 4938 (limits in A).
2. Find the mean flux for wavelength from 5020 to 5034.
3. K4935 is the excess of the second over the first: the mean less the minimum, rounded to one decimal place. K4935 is -1.8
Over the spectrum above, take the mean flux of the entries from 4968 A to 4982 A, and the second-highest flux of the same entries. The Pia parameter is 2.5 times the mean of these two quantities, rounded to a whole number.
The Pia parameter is 36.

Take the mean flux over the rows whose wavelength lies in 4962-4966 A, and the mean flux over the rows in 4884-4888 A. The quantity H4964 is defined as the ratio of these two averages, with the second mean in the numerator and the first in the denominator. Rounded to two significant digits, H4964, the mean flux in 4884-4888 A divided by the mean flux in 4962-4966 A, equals 0.99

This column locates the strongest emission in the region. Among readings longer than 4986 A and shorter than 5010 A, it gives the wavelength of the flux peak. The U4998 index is 4987 A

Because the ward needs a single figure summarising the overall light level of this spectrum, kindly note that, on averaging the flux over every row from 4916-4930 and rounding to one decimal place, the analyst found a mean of 14.3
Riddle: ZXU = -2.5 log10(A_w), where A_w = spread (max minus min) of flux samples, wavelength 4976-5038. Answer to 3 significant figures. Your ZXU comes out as -1.08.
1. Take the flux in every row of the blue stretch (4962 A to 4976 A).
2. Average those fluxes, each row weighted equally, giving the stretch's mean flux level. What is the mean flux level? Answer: 14.4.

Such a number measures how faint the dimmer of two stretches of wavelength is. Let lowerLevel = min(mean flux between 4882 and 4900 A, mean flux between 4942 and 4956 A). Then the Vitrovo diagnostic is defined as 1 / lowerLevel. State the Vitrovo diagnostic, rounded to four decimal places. 0.0688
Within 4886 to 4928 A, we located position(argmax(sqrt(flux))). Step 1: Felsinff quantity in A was 4899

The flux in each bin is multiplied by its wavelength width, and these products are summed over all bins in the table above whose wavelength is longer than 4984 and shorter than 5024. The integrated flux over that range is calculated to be 499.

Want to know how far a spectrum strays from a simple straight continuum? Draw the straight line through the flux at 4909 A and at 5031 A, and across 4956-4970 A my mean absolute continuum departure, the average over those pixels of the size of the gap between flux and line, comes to 0.48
